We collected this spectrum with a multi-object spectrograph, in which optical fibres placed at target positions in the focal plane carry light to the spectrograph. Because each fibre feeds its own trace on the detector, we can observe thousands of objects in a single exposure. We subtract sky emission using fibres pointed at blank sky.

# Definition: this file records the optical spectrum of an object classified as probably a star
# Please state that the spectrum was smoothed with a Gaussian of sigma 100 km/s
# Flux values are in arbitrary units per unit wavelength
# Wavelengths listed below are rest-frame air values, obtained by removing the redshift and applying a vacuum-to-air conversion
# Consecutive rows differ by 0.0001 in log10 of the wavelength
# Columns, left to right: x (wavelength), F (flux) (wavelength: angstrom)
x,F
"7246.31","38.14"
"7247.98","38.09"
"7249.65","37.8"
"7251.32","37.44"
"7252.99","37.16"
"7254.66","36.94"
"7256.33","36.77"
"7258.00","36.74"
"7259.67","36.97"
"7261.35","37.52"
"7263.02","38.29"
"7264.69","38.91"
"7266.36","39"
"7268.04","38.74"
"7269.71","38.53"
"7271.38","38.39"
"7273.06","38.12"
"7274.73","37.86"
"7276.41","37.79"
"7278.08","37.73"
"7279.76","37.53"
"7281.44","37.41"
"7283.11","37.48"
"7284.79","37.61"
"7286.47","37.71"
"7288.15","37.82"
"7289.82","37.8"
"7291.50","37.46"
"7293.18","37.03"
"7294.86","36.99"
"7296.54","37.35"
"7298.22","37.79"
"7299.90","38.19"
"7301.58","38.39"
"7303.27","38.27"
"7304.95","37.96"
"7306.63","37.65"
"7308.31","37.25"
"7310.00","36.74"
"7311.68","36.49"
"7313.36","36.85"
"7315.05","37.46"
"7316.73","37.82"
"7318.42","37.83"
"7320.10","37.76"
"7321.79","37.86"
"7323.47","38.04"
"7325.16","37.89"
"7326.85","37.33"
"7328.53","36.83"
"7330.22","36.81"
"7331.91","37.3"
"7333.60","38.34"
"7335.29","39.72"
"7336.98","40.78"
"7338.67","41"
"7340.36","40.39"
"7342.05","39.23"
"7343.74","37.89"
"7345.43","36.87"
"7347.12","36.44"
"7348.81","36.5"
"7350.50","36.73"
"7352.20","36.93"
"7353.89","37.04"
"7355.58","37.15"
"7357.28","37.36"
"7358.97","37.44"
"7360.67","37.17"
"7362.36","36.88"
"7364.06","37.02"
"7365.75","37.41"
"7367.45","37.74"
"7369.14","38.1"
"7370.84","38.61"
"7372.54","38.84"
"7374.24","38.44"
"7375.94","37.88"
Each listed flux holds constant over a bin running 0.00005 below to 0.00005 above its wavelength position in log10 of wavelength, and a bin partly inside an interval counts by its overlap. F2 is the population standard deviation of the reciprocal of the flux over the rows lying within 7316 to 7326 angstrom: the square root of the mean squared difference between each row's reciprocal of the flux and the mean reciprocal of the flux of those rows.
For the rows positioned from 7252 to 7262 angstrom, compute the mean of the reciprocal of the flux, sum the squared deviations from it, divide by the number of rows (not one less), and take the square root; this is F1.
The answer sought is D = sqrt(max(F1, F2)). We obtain 0.014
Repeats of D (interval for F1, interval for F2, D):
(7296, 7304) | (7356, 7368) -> 0.016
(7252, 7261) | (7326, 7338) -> 0.031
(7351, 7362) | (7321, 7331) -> 0.019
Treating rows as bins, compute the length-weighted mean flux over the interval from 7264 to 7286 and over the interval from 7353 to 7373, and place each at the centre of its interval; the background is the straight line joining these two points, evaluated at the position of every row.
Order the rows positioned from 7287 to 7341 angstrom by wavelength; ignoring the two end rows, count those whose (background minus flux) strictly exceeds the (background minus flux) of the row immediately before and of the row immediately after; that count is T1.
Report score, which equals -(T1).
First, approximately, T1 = 4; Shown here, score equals -4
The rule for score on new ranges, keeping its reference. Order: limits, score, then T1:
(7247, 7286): -2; 2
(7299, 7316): -1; 1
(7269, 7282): 0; 0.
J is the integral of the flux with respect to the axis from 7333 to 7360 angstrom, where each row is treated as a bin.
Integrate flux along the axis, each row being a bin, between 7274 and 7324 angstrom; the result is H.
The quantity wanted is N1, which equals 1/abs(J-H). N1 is 0.001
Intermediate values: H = 1880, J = 1029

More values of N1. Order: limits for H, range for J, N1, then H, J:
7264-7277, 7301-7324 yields 0.003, 499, 864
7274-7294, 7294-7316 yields 0.014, 752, 825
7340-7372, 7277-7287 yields 0.001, 1200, 376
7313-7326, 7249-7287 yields 0.001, 490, 1435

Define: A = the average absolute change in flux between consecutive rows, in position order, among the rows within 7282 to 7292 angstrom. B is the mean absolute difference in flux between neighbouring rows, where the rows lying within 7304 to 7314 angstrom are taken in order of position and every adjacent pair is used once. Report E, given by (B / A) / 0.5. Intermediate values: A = 0.14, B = 0.37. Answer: 5.2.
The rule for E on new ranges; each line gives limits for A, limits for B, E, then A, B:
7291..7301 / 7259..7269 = 2.7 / 0.33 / 0.46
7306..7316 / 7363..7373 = 1.7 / 0.43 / 0.36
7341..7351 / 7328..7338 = 2.6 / 0.62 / 0.80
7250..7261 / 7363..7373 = 3.9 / 0.19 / 0.36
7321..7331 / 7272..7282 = 1.0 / 0.28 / 0.14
